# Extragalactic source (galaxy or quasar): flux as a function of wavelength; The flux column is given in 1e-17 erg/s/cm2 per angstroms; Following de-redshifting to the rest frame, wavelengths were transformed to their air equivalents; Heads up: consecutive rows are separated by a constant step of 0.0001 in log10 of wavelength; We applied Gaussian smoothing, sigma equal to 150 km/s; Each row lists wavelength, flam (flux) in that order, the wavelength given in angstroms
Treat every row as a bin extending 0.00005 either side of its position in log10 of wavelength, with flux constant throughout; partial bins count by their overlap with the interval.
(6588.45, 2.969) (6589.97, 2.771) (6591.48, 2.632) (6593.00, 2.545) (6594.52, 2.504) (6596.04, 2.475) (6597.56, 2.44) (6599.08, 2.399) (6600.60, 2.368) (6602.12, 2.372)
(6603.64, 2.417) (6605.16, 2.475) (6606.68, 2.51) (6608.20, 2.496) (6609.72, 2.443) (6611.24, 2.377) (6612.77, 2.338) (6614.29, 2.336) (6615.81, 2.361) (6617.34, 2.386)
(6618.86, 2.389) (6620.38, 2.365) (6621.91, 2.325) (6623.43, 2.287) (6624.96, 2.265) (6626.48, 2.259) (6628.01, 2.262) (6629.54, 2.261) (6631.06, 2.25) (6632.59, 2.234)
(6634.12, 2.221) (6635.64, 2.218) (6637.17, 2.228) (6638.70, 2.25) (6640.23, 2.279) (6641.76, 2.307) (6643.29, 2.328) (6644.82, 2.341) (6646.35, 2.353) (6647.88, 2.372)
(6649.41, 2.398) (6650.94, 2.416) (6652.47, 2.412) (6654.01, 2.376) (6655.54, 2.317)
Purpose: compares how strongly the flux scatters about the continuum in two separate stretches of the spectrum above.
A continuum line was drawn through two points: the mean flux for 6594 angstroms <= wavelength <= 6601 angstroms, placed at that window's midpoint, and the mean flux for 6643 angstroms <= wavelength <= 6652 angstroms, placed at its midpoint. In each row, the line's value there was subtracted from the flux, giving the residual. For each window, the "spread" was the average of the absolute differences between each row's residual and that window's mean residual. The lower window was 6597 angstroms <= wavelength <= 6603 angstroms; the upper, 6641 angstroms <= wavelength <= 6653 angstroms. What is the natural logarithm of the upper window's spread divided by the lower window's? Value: 0.5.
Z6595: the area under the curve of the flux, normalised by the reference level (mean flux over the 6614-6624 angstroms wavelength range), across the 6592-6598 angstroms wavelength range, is 6.4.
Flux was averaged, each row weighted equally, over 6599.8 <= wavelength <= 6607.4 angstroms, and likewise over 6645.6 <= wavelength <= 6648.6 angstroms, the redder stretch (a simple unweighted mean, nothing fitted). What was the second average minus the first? -0.07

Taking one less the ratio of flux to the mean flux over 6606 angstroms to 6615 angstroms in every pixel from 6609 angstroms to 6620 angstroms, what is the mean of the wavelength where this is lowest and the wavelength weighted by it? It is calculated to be 6612.3 angstroms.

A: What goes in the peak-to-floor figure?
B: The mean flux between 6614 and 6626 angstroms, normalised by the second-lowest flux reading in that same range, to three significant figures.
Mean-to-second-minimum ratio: 1.02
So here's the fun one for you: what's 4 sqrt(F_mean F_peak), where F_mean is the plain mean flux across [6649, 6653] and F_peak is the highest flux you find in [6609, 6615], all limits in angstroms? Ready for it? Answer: 9.7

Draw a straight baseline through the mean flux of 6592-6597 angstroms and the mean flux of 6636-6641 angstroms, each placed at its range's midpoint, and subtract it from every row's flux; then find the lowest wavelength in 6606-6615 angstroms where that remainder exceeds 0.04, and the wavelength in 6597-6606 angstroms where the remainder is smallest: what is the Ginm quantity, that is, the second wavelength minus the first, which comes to -6.1 angstroms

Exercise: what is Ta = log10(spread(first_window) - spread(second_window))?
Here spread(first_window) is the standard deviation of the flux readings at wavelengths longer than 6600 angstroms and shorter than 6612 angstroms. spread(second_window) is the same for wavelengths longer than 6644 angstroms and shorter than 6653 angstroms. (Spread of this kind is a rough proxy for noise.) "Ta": -1.6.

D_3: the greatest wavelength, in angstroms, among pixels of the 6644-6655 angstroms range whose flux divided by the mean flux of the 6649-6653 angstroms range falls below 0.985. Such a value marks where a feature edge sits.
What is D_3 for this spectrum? 6647.88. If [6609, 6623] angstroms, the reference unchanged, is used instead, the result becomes 6621.91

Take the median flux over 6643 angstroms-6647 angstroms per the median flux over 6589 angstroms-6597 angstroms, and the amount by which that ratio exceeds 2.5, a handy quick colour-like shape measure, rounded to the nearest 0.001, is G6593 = -1.580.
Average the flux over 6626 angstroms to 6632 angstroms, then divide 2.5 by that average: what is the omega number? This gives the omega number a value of 1.11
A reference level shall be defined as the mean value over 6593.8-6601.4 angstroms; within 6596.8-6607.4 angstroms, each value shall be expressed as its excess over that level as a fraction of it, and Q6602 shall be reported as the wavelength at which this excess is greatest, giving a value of 6606.68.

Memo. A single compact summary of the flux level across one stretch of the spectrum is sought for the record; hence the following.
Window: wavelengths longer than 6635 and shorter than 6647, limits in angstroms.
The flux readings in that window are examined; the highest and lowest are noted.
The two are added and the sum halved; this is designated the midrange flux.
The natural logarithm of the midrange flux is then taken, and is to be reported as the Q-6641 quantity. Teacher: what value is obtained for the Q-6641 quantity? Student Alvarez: 0.827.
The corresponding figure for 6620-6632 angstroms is 0.836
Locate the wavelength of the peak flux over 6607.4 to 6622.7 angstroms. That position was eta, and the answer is 6608.20 angstroms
